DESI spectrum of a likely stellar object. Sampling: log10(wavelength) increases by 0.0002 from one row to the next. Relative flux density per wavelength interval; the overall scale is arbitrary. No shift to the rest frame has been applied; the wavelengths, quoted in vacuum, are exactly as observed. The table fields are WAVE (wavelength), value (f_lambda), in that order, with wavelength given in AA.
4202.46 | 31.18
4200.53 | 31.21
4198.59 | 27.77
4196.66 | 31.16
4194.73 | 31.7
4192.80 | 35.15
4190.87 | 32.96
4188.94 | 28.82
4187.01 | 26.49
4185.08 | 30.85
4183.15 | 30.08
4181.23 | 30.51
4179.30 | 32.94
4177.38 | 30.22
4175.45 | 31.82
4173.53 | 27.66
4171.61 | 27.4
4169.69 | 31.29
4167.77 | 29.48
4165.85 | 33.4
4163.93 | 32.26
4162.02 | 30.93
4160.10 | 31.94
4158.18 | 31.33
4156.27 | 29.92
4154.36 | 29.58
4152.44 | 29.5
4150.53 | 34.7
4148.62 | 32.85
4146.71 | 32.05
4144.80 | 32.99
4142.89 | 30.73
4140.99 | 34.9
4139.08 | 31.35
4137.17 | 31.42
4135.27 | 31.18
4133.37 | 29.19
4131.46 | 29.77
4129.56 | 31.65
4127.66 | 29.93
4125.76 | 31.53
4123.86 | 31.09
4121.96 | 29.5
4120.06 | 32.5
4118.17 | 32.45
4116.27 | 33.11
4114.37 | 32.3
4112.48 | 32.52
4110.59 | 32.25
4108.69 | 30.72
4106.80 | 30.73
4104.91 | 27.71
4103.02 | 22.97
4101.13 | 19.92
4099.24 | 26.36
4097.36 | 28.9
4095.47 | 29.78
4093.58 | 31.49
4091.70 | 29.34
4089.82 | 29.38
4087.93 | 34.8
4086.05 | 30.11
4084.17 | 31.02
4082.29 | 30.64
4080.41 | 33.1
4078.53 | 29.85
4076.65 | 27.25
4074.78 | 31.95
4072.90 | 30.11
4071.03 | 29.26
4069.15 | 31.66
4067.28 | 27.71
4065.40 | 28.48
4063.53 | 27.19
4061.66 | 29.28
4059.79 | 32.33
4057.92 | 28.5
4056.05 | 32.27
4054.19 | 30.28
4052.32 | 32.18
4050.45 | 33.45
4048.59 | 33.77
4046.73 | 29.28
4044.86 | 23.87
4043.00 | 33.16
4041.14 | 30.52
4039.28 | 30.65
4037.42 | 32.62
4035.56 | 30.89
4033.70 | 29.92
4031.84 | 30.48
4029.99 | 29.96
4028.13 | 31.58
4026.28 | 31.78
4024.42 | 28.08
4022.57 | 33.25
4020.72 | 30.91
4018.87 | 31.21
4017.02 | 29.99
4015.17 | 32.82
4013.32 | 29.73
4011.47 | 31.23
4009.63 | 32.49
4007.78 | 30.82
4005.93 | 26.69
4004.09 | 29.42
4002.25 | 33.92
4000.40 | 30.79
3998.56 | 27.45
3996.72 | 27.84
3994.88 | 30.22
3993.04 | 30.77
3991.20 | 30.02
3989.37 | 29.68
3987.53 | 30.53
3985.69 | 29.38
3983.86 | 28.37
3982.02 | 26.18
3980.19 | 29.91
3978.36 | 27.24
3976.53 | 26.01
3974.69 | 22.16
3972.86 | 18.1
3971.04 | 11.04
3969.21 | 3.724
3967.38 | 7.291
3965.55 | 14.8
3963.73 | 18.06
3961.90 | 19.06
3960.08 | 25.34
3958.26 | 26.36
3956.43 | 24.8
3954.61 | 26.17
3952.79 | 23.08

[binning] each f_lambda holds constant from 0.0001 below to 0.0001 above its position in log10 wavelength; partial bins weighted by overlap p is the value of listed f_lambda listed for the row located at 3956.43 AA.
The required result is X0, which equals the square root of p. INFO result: 5.0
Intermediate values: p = 24.8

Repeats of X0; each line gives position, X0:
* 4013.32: 5.5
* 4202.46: 5.6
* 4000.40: 5.5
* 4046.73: 5.4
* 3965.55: 3.8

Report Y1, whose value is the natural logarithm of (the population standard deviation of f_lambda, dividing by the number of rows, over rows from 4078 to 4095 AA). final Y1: 0.54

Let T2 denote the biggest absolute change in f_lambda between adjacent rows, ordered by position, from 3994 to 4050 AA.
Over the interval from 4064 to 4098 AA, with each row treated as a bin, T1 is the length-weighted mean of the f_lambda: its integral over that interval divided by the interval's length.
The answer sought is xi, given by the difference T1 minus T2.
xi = 21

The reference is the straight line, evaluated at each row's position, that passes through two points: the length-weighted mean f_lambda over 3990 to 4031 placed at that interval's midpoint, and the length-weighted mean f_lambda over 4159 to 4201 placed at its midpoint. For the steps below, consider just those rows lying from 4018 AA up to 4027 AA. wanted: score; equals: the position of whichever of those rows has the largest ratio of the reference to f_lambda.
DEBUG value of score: 4024.42 AA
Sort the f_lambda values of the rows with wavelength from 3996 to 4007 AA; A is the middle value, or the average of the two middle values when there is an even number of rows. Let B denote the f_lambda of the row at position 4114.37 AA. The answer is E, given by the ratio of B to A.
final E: 1.13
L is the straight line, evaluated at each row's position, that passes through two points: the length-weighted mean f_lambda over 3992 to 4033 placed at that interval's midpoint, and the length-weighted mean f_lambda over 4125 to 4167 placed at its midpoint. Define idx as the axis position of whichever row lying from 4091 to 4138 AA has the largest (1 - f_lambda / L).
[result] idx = 4101.13 AA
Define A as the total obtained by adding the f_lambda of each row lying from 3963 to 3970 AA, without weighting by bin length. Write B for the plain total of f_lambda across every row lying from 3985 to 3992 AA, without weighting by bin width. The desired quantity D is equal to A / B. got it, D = 0.37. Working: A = 44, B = 120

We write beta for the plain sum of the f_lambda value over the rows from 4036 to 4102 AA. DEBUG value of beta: 1050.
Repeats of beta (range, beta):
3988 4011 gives 360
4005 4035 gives 491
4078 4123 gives 721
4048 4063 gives 252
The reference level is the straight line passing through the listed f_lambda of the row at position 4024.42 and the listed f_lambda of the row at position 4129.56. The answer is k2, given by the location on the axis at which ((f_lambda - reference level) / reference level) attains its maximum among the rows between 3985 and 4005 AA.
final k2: 4002.25 AA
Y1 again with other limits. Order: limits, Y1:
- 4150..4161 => 0.60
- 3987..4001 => 0.20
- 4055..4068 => 0.66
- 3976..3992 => 0.48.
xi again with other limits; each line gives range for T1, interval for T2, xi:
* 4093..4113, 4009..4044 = 23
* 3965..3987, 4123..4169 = 15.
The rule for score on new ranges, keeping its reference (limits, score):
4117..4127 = 4121.96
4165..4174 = 4171.61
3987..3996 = 3989.37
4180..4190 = 4187.01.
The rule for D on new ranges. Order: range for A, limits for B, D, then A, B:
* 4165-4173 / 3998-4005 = 1.00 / 122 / 122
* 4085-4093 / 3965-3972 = 3.35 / 124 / 37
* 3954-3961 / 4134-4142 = 0.80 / 103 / 129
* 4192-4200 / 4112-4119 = 0.96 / 126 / 130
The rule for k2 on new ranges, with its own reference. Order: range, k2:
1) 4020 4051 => 4022.57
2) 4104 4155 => 4140.99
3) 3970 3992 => 3987.53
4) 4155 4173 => 4165.85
